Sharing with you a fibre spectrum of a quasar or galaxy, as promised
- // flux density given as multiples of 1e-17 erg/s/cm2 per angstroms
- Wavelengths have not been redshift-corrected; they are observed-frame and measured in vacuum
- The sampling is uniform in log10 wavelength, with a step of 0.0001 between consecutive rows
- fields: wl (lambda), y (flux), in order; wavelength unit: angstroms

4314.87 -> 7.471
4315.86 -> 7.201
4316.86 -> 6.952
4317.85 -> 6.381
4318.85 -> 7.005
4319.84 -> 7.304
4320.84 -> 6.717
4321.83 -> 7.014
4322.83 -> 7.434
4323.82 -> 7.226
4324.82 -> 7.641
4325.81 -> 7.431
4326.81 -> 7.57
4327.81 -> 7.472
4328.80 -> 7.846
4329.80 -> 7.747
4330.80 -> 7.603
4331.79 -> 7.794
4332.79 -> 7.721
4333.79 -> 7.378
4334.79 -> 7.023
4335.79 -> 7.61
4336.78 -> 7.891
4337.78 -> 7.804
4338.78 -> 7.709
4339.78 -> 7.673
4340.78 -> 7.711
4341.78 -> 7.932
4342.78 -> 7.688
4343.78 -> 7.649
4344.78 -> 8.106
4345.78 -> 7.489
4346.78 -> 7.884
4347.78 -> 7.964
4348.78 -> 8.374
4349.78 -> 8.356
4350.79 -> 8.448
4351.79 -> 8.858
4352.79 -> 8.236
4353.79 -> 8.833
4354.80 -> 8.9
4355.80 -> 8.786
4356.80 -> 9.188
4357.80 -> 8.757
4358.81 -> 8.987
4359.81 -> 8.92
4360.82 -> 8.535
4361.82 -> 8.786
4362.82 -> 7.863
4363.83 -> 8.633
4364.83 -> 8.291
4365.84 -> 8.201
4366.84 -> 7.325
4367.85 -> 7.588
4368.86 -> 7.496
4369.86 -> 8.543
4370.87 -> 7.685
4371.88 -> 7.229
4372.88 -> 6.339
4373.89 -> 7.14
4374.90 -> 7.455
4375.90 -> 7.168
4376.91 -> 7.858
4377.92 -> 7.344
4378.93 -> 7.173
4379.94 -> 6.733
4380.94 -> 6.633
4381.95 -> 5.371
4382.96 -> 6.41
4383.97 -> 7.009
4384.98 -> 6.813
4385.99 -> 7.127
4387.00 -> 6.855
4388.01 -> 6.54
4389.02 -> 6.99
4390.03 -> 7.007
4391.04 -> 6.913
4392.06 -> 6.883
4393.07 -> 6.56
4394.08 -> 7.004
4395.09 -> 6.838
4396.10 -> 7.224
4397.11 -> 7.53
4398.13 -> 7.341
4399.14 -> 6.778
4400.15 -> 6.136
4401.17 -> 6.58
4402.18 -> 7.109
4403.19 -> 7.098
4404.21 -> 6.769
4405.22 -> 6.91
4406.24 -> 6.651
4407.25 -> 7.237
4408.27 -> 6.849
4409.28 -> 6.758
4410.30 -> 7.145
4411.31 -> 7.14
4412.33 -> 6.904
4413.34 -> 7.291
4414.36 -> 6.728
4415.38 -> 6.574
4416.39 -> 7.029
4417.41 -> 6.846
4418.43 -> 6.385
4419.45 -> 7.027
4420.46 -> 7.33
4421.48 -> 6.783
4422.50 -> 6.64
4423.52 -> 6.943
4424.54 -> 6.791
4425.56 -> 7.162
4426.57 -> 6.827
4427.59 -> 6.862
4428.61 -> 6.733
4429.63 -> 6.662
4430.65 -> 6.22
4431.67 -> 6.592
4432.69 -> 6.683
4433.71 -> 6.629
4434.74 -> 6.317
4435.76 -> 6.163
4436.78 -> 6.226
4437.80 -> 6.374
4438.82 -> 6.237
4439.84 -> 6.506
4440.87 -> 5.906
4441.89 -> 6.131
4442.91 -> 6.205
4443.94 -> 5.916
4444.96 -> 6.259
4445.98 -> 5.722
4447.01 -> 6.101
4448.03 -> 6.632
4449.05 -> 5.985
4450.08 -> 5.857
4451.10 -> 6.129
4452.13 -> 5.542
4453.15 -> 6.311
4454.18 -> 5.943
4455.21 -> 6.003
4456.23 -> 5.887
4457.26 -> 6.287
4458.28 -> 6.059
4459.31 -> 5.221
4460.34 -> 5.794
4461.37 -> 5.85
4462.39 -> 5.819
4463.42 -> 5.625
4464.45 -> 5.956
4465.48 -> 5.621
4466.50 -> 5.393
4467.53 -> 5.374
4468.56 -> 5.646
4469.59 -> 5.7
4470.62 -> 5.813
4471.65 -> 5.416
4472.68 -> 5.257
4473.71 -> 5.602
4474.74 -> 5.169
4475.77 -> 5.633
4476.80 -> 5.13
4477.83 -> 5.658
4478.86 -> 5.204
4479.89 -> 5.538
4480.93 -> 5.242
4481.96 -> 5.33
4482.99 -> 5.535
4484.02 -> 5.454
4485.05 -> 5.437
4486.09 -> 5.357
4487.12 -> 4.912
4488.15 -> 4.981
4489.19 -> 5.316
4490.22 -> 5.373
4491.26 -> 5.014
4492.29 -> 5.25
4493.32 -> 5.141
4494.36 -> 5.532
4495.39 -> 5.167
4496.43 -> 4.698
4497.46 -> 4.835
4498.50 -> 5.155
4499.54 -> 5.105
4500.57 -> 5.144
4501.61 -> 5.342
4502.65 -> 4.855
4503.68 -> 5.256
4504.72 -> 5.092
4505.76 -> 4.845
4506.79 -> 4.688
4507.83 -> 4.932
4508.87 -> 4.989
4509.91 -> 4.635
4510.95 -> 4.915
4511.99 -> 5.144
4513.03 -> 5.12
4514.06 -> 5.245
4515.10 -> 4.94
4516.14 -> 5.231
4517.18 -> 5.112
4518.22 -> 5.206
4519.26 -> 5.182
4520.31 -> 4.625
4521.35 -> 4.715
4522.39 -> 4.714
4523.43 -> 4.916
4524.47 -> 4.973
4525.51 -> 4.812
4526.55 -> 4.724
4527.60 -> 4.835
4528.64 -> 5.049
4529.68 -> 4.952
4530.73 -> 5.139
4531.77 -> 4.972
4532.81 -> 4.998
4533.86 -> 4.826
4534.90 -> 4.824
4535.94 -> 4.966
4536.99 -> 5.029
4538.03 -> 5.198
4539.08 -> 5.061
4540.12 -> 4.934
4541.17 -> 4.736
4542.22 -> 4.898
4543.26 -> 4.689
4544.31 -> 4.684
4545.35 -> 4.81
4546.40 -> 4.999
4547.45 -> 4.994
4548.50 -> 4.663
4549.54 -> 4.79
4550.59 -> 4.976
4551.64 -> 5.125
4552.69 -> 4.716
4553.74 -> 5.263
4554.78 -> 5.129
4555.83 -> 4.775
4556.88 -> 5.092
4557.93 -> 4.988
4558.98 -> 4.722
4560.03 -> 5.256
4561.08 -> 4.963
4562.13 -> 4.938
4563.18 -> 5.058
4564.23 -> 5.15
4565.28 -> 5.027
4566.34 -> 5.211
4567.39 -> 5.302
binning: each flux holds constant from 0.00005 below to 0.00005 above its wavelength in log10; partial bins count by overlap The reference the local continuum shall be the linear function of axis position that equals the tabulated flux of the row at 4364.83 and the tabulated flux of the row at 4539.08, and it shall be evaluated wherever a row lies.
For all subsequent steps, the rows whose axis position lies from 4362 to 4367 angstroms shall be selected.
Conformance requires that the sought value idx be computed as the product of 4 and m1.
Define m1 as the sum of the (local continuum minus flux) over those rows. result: 5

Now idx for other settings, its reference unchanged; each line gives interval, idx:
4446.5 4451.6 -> 12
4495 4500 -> 17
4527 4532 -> 5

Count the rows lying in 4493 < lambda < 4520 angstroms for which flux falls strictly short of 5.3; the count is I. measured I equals 24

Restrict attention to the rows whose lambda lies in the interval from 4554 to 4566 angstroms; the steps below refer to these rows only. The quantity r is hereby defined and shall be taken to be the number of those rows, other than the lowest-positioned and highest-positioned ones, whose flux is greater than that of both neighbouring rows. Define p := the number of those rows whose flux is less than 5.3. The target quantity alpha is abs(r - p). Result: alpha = 8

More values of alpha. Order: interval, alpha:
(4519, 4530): 8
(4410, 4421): 2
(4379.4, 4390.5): 2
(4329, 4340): 2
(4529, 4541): 8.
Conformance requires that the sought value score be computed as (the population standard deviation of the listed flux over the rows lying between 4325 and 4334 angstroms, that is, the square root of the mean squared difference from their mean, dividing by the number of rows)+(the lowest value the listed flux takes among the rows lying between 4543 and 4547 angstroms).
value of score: 4.8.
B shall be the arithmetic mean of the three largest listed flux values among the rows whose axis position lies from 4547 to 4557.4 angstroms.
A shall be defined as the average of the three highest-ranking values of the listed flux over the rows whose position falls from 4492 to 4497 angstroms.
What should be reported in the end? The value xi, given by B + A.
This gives 10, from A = 5.3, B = 5.17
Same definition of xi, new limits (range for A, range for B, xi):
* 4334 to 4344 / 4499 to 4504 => 13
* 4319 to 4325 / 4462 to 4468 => 13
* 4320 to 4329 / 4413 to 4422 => 15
